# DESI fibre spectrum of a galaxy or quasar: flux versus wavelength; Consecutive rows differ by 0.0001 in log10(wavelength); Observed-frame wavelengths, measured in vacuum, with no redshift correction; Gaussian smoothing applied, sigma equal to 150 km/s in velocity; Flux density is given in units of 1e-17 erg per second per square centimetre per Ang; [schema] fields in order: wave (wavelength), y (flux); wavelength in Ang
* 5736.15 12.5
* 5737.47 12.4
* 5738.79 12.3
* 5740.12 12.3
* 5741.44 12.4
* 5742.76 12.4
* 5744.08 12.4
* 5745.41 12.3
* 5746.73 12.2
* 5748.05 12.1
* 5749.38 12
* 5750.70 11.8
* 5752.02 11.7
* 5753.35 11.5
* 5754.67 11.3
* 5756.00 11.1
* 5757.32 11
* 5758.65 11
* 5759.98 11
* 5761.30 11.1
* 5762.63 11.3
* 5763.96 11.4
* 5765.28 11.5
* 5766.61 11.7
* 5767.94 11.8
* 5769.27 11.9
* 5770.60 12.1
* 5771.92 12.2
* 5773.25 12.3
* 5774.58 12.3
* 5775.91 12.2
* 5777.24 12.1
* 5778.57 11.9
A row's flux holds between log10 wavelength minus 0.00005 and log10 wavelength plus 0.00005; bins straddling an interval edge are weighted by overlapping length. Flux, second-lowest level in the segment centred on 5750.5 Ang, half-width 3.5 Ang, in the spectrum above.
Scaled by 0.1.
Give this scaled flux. 1.17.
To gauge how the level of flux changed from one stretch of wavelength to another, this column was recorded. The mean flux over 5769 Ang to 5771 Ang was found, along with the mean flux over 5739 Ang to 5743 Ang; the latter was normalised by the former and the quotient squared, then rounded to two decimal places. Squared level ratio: 1.06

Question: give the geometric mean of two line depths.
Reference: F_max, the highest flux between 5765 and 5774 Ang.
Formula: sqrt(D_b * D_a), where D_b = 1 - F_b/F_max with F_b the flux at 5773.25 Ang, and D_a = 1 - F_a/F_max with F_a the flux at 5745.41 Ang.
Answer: 0.00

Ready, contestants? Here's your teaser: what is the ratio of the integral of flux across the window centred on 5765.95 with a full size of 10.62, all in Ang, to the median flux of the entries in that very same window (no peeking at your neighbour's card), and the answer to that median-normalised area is 10.6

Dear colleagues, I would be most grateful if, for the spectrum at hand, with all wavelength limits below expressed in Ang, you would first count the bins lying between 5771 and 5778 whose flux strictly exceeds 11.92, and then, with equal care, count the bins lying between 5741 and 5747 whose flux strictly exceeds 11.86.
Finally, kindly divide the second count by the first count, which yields 1.0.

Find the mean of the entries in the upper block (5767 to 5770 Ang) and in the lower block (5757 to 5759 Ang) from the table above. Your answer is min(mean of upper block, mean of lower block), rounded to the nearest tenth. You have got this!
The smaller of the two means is 11.0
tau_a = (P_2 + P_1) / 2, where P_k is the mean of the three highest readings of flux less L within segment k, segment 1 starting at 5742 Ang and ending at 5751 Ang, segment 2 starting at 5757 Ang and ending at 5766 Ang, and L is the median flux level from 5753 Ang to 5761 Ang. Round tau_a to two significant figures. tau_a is 0.83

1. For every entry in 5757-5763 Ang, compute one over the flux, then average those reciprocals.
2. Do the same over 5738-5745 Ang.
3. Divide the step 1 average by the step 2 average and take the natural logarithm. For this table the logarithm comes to 0.11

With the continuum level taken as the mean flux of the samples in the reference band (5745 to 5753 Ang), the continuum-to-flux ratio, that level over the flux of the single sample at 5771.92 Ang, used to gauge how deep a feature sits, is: 0.98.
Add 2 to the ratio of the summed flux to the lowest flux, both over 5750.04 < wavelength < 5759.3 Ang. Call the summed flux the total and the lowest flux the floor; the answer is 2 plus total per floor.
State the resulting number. 9.22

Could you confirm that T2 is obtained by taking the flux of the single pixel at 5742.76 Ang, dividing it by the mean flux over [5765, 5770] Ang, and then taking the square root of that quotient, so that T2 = 1.03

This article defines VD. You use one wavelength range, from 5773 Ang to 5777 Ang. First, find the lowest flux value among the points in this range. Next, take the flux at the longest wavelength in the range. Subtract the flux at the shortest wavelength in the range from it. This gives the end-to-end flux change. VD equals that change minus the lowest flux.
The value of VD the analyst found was -12.3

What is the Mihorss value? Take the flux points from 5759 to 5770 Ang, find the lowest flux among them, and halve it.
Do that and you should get 5.50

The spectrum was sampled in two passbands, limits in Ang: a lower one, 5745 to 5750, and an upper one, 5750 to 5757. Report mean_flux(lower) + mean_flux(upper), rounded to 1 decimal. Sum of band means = 23.6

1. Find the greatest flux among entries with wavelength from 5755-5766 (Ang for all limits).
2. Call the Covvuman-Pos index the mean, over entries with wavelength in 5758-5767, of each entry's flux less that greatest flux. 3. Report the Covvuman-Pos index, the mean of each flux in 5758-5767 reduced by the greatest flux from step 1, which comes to -0.2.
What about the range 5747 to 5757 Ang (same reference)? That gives 0.1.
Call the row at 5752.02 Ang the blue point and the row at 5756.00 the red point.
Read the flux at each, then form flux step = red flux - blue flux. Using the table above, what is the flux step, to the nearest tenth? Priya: -0.6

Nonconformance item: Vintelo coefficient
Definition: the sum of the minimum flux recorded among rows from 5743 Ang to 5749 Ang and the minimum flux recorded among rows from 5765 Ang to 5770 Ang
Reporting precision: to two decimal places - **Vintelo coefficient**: 23.60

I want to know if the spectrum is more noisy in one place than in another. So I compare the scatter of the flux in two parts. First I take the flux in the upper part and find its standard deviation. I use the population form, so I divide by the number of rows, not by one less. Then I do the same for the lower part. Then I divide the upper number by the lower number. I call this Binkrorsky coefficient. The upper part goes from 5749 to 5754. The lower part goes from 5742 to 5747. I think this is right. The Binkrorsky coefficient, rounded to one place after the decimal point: 2.2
